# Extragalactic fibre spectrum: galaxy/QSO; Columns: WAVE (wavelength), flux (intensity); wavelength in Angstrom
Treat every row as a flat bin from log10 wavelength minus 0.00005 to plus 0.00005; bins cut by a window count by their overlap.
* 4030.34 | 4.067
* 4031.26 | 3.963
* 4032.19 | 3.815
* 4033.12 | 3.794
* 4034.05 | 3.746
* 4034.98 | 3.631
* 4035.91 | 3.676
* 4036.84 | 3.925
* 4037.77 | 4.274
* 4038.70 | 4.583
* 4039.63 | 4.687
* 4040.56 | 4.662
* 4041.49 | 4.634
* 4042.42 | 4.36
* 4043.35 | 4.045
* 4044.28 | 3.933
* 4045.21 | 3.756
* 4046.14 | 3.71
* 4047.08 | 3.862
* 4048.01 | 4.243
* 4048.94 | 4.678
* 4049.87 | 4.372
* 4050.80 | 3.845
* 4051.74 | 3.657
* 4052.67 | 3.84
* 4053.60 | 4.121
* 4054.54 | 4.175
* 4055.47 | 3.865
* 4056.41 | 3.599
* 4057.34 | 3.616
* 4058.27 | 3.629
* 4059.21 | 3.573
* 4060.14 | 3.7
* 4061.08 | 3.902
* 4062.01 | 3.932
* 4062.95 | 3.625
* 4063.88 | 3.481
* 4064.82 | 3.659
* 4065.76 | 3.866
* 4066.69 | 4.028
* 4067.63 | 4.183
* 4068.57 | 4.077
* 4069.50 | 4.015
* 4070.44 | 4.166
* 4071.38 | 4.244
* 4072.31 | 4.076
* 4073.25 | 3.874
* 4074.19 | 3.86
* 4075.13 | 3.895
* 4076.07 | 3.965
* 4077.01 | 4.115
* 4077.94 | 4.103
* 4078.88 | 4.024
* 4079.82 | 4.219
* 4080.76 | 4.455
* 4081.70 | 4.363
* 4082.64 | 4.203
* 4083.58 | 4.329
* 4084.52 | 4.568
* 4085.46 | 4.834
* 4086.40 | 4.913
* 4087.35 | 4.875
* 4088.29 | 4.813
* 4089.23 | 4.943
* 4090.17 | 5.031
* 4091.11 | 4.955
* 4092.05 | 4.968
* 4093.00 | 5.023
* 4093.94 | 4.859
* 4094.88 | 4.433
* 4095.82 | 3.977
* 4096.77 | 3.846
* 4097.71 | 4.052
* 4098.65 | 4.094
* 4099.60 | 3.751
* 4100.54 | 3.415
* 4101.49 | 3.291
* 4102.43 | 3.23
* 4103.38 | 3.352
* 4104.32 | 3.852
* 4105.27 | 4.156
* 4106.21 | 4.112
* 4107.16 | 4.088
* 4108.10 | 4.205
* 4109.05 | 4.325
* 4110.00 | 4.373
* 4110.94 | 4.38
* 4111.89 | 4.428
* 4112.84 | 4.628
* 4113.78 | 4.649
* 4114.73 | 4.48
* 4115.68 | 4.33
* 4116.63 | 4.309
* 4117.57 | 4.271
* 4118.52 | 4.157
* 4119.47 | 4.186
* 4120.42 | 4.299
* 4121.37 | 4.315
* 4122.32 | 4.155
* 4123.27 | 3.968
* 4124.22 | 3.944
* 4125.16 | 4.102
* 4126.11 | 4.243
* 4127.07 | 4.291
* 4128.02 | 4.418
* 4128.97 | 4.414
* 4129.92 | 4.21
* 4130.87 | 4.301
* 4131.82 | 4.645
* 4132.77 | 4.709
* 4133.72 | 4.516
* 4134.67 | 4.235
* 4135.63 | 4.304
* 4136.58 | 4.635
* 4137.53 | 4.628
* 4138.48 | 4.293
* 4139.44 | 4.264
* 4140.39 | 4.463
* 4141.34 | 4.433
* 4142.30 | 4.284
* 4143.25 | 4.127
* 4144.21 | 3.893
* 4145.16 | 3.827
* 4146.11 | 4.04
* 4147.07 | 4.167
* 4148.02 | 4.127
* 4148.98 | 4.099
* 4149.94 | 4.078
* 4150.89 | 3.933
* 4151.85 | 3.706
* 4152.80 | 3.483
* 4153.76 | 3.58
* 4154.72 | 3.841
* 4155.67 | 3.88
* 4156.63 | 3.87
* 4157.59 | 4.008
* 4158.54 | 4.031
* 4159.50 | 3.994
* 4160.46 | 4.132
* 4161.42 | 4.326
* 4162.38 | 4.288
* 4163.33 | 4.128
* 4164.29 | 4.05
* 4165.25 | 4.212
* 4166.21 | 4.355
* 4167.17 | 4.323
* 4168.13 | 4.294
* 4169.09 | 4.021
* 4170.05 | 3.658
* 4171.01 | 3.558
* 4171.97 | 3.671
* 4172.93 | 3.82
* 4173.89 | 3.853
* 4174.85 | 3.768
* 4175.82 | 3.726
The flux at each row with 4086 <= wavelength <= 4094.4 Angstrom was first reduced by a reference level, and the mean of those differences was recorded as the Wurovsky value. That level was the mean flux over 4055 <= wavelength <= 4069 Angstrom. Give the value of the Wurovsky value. 1.15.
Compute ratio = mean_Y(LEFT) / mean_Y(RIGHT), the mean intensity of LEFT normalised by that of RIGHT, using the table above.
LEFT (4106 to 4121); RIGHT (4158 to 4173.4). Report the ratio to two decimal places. 1.07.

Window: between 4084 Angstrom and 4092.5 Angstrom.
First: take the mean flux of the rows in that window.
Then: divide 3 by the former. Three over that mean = 0.615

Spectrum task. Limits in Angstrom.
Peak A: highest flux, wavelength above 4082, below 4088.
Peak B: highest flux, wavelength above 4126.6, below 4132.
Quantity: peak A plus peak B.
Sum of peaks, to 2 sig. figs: 9.6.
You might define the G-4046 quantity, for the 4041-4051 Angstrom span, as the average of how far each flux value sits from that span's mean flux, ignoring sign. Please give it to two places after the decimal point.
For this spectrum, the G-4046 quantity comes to 0.30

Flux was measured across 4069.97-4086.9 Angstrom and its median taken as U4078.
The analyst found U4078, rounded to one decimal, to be 4.2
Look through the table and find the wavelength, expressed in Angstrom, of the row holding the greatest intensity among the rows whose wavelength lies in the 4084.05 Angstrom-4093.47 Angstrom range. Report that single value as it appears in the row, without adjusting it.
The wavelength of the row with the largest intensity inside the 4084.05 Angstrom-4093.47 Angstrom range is 4090.17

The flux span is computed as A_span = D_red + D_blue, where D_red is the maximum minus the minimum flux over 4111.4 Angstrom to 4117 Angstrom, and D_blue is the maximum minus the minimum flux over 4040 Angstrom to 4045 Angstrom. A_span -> 1.1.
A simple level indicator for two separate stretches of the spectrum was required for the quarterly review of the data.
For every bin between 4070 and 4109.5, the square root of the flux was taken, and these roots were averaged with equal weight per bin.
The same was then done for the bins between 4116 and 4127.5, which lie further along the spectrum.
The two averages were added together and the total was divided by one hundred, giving 0.0410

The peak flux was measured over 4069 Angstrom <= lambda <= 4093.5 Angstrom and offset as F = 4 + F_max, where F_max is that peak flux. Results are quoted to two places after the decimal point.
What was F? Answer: 9.03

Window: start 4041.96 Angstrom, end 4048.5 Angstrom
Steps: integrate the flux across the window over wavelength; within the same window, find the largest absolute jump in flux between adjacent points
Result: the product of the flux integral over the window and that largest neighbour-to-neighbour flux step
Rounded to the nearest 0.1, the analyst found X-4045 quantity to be 9.9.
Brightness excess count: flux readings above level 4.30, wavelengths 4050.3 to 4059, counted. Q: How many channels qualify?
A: 0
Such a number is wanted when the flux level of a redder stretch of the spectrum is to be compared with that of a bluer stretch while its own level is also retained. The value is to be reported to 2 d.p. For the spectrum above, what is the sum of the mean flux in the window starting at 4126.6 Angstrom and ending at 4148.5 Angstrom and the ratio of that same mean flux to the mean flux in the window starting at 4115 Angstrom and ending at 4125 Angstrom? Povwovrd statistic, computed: 5.34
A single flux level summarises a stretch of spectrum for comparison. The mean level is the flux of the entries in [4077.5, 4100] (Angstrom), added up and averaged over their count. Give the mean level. 4.5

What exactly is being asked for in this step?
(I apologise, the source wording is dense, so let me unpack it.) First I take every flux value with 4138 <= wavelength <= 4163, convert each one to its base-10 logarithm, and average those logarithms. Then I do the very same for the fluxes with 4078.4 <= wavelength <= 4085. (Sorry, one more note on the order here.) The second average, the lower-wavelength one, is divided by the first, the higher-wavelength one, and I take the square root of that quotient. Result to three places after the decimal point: 1.023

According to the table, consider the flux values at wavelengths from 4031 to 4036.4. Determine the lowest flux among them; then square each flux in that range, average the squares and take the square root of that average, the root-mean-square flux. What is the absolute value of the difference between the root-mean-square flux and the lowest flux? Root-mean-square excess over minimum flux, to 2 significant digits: 0.14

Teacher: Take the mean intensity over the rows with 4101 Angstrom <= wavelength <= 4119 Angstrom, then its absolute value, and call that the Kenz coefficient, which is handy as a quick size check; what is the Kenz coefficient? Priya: 4.14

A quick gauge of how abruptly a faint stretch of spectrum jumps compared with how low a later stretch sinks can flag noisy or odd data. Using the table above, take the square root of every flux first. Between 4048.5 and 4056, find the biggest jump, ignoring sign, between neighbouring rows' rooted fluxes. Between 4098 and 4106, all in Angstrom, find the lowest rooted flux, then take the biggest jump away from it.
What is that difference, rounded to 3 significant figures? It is 1.67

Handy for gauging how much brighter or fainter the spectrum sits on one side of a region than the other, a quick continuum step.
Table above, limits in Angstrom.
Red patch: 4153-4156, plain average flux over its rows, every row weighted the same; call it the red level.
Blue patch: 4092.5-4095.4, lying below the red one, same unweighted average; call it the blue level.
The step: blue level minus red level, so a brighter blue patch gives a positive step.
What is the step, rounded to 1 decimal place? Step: 1.0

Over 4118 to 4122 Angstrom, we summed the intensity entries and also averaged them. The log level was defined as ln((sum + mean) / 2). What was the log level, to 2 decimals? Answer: 2.36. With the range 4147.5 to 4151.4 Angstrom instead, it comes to 2.32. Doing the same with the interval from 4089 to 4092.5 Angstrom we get 2.52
